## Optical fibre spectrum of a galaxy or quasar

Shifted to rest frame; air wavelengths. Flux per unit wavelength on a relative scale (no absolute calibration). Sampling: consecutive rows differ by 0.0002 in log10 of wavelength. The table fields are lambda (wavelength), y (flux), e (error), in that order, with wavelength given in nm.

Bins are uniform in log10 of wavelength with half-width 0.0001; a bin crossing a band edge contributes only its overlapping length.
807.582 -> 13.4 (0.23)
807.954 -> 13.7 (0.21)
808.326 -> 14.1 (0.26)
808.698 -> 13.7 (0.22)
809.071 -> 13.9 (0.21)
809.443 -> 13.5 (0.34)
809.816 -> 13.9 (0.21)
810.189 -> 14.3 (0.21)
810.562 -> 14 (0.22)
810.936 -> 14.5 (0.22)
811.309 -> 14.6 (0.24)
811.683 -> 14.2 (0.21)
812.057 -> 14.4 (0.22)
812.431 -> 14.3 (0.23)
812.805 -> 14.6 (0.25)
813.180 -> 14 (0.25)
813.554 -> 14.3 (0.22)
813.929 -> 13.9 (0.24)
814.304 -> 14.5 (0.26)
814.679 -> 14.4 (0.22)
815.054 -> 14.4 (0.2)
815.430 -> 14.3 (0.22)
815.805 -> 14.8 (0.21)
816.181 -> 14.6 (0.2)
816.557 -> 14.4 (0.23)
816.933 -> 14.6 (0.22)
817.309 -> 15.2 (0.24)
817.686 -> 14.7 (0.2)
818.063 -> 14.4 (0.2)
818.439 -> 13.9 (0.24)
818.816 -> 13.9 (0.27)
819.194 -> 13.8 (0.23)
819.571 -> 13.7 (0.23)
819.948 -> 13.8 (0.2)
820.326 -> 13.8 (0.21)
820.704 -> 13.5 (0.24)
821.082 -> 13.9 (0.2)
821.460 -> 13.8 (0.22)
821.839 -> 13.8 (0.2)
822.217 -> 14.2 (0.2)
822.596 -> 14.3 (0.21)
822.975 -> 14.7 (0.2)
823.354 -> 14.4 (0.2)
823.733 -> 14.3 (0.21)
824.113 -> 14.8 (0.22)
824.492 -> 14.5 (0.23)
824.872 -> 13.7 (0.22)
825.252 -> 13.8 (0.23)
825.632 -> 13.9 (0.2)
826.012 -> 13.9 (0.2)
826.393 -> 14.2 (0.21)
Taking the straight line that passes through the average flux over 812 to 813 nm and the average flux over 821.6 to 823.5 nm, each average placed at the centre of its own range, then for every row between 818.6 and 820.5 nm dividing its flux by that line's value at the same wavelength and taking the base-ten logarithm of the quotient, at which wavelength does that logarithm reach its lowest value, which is 819.571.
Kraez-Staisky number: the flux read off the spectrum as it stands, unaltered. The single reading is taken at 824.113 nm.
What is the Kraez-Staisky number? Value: 14.8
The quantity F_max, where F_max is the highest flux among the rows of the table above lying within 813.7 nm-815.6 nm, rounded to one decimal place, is 14.5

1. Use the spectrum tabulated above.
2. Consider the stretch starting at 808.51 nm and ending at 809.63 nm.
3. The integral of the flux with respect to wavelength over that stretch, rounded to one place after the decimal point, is 15.3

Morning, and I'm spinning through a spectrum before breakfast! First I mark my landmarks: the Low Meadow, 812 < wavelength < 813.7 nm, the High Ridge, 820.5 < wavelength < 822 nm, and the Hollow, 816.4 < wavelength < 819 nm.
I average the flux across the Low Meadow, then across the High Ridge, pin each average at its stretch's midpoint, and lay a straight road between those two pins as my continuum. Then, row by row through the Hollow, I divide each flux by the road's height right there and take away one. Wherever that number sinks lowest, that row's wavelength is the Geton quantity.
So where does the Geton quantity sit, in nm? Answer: 818.439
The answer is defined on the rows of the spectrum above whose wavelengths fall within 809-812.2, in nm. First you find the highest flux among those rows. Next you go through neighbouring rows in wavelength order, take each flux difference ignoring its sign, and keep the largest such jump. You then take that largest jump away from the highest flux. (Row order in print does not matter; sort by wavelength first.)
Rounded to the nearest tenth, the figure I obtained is 14.1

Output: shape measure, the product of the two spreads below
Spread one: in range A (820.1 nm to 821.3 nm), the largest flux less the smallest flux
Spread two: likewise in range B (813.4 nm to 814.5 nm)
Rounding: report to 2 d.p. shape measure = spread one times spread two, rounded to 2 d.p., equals 0.24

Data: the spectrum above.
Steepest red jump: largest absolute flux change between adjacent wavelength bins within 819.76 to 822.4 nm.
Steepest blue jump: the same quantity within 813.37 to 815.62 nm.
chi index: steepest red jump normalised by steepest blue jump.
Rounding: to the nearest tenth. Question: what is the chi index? 0.7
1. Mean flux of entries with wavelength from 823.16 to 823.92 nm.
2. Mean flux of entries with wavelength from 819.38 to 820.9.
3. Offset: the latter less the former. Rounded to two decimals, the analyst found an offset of -0.65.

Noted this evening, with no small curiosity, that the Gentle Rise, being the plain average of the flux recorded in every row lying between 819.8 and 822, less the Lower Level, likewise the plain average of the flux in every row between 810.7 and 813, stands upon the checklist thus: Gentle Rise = -0.7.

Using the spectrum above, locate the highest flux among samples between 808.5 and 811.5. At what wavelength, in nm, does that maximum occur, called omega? 811.309 nm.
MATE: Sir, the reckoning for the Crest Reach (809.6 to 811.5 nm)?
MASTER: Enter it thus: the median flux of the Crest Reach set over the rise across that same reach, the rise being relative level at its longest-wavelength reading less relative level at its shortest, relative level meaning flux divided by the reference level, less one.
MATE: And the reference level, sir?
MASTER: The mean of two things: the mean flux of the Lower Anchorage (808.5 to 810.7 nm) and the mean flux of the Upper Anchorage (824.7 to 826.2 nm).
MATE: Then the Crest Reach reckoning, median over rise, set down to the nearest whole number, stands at 283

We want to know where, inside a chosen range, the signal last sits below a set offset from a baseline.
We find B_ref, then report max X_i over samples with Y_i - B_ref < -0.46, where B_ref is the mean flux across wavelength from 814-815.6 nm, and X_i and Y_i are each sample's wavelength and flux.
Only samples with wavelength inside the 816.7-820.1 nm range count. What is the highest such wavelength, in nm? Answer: 819.948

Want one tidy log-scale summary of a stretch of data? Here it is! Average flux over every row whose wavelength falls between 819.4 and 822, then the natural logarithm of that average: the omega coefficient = 2.62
